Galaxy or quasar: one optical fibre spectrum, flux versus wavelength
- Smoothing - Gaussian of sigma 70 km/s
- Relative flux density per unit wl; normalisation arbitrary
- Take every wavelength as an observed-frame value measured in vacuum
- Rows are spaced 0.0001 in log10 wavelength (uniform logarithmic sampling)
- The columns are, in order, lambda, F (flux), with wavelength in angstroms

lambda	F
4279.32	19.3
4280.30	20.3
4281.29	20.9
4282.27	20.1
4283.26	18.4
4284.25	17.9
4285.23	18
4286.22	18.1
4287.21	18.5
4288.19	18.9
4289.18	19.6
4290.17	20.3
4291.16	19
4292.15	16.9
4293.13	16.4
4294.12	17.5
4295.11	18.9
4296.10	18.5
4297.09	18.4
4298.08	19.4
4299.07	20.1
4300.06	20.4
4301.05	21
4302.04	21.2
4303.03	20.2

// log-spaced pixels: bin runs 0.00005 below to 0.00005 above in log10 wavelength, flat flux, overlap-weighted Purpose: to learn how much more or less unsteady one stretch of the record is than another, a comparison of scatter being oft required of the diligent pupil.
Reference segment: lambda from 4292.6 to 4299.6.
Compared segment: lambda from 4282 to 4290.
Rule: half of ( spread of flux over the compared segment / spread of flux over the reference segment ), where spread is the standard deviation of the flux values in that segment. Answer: 0.33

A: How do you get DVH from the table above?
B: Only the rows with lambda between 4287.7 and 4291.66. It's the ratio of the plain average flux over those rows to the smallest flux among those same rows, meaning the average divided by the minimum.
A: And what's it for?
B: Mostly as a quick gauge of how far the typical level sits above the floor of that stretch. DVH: 1.03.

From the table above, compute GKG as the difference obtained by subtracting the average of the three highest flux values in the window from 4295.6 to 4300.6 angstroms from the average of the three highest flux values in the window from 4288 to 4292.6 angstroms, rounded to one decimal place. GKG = -0.3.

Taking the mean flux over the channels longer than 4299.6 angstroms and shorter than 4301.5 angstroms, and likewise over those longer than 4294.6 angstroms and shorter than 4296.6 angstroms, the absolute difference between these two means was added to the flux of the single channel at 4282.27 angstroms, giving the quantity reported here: 22.1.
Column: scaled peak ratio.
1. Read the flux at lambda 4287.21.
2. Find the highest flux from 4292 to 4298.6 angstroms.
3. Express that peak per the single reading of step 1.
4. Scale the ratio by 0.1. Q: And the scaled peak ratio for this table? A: 0.105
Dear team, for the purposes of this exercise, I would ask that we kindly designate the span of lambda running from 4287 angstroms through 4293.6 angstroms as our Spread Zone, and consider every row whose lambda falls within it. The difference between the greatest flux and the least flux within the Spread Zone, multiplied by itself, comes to 15.2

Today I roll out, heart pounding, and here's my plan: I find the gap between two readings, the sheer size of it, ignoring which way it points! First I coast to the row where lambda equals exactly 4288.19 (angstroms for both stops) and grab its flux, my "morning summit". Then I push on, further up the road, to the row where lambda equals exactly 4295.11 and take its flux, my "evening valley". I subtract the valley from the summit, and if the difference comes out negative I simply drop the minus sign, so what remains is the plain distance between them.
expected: 0.0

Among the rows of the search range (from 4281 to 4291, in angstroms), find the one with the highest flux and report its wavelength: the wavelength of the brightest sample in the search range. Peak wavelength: 4281.29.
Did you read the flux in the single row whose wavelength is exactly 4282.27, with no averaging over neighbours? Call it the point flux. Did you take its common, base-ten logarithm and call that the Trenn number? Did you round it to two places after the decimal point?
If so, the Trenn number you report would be 1.30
